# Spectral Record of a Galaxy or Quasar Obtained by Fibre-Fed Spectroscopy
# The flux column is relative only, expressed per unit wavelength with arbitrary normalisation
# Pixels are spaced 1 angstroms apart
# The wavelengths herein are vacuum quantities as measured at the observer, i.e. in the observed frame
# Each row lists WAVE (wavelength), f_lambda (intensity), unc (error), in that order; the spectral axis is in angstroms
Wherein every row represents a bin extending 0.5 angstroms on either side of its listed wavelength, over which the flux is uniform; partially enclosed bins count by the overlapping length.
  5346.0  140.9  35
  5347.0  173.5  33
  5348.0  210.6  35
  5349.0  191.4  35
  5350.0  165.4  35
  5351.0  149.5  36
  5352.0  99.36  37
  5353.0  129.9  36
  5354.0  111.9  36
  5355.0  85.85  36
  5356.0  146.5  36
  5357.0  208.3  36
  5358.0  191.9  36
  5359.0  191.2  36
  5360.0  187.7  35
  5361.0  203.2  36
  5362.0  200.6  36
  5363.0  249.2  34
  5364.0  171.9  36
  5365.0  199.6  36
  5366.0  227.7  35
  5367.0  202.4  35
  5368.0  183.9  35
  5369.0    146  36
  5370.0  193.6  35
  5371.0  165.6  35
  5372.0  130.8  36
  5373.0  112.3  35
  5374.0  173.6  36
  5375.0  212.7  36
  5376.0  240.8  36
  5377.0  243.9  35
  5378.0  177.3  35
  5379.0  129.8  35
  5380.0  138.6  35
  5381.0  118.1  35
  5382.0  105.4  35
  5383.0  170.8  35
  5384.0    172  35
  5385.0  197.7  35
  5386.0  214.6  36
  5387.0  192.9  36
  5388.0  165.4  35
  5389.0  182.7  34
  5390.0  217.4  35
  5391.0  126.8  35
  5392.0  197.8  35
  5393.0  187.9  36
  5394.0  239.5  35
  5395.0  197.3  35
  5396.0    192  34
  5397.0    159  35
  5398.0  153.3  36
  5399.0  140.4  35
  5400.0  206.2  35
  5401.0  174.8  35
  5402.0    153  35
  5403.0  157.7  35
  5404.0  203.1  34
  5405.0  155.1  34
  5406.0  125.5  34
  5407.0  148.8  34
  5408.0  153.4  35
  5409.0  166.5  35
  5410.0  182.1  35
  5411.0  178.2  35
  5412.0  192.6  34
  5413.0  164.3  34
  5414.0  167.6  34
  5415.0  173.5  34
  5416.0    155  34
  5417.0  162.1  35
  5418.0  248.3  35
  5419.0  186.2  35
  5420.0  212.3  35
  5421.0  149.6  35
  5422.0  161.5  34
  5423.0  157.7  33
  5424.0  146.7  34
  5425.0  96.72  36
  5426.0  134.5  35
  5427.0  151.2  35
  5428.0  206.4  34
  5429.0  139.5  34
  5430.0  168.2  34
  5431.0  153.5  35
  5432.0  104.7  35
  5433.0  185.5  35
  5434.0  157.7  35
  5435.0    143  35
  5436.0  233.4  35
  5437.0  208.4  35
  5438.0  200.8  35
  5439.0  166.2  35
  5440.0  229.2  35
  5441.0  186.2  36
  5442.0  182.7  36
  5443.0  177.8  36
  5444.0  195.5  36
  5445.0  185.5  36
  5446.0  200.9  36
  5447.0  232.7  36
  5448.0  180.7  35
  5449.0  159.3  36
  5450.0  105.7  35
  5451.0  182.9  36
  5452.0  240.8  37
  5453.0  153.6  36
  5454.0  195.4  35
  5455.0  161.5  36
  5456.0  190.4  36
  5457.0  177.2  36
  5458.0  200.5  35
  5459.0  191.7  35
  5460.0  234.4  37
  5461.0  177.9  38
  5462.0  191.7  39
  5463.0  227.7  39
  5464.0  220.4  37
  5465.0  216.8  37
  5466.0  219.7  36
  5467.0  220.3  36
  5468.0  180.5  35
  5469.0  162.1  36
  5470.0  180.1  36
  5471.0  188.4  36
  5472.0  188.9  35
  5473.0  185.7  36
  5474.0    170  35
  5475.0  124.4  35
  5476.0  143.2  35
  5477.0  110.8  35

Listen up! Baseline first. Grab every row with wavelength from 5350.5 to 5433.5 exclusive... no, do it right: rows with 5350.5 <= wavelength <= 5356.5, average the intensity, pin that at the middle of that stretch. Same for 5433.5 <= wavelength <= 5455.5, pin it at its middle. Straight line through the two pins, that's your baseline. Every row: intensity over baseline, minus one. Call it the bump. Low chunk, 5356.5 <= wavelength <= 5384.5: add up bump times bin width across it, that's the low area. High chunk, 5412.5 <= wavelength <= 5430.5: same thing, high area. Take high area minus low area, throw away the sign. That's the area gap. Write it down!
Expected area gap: 10.6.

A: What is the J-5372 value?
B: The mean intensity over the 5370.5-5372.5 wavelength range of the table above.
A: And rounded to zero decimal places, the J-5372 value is 148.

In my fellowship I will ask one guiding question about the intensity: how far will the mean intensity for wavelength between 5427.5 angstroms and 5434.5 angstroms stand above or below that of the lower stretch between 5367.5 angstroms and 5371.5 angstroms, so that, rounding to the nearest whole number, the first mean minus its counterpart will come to -13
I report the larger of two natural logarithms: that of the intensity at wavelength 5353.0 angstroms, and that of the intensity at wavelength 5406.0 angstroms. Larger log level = 4.87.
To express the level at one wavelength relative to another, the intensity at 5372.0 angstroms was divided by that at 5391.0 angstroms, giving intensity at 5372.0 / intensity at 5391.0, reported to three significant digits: 1.03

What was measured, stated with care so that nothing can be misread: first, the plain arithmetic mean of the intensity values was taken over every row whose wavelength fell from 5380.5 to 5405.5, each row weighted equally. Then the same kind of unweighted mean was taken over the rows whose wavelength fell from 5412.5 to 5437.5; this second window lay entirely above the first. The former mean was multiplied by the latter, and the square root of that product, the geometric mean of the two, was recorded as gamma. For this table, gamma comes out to 171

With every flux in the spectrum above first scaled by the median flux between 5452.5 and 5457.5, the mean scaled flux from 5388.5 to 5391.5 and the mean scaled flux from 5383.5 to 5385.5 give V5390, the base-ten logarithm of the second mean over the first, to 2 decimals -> 0.02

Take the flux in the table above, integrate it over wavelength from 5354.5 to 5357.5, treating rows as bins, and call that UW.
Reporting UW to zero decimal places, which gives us 441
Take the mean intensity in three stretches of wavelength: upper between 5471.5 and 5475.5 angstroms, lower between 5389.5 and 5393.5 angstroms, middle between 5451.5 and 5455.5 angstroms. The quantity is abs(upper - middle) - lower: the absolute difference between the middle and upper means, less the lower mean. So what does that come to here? -162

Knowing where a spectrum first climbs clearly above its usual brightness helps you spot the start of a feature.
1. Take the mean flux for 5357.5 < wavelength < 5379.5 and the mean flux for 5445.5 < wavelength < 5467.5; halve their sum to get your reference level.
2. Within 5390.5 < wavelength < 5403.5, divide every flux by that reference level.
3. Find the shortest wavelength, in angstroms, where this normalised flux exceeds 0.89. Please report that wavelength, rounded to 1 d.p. 5392.0 angstroms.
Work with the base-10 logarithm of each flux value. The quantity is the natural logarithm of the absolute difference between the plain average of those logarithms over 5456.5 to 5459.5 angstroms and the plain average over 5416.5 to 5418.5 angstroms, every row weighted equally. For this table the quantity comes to -3.7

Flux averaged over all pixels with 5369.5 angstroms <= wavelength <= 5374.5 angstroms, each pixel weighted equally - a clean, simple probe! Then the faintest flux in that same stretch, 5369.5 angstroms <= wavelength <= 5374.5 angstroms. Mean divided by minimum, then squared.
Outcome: 1.91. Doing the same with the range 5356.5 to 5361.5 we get 1.10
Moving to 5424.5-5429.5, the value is 2.27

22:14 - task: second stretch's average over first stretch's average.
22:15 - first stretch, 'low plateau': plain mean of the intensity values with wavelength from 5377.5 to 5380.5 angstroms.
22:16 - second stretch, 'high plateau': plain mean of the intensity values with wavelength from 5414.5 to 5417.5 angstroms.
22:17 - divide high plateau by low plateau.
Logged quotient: 1.10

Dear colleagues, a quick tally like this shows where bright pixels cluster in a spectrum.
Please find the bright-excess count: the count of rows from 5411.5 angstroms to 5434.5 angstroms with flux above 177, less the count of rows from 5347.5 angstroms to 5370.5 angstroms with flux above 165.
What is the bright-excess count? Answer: -10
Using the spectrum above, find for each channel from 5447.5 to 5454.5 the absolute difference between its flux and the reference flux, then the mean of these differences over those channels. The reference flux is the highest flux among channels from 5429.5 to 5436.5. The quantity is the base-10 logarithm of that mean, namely 1.79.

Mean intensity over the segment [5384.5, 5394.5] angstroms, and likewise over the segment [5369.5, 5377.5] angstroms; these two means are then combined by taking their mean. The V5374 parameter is 188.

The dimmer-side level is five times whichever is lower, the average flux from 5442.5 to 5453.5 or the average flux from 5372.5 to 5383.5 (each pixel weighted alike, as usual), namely 829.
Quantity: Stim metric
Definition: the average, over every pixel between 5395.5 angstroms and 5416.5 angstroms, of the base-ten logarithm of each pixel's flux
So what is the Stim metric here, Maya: 2.22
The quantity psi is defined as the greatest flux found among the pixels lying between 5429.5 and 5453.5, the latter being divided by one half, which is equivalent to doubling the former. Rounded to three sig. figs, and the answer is 482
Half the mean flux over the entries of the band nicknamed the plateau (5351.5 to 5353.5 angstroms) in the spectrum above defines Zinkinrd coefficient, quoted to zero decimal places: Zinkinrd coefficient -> 57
